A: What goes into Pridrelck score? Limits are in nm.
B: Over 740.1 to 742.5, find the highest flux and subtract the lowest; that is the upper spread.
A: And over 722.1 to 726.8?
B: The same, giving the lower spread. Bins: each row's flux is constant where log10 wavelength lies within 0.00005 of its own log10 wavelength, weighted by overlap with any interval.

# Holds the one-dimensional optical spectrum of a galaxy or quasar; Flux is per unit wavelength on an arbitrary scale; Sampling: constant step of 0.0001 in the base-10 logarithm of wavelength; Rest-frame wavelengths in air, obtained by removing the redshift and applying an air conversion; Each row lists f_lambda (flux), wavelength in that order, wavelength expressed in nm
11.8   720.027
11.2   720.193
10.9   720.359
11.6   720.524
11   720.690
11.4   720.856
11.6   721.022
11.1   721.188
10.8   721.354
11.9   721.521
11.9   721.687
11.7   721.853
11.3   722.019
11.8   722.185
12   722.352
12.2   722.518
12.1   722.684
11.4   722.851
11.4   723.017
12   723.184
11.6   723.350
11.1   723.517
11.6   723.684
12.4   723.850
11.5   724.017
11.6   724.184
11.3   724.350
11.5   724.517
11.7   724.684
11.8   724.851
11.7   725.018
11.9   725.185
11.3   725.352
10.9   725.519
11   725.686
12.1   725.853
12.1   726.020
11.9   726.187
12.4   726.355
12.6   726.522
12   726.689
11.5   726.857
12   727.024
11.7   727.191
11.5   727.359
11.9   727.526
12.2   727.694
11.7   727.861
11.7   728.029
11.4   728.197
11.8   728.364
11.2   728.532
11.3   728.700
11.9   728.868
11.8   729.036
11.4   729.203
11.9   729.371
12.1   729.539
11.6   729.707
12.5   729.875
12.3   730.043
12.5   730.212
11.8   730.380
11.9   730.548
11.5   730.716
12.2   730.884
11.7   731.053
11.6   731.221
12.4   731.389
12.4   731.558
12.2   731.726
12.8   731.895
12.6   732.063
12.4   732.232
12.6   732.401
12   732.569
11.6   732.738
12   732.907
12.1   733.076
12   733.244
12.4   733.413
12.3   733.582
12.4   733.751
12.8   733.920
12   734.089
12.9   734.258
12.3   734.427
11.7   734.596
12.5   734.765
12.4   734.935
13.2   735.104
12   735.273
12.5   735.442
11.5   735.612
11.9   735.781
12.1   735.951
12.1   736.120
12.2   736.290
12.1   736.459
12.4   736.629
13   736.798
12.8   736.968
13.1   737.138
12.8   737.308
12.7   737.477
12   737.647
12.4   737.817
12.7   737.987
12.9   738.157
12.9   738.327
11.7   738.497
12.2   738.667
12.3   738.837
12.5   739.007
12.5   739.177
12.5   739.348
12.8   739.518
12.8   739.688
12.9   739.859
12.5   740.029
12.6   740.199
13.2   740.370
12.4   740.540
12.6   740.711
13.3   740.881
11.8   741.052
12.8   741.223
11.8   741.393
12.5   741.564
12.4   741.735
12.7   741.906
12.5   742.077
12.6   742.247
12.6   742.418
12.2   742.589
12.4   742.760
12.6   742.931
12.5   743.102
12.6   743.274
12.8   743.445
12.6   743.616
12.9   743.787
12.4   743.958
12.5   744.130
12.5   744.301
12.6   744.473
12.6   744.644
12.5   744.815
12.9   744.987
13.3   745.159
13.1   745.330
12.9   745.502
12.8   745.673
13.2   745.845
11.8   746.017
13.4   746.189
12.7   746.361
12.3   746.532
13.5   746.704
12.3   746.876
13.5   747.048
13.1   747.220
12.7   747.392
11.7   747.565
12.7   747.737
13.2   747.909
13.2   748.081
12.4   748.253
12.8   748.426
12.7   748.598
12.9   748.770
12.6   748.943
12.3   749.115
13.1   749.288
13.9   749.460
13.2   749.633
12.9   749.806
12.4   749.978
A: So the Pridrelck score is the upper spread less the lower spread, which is -0.2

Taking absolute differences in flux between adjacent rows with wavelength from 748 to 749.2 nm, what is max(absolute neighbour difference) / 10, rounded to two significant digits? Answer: 0.080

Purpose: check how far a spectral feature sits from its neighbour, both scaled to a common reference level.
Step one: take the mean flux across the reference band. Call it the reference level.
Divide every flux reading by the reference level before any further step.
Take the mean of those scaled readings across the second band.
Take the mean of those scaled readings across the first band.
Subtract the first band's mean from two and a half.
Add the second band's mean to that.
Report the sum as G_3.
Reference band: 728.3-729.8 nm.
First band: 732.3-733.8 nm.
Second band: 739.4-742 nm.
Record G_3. 2.54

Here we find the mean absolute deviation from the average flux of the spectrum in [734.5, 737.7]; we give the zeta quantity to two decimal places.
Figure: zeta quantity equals 0.39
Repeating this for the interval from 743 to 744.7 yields 0.10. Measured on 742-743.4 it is 0.10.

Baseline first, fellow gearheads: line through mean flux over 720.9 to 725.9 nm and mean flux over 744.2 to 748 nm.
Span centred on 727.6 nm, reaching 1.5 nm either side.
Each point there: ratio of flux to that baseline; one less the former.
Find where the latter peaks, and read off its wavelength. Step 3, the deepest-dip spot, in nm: 728.532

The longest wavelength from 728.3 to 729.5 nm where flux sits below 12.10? 729.371 nm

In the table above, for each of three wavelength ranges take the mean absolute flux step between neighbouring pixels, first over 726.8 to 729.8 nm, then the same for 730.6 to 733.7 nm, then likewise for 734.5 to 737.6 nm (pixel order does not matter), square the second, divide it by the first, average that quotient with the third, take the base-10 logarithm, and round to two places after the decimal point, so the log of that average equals -0.44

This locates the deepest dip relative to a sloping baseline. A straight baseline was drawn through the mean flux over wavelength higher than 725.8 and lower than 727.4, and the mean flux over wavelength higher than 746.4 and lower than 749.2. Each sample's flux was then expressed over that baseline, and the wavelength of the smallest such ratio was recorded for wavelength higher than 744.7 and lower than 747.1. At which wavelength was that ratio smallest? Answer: 746.017 nm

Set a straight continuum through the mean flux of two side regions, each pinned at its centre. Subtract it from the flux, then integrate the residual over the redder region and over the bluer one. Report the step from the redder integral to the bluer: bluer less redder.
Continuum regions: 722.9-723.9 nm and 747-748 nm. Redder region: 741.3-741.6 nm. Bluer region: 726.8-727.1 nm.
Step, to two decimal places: 0.10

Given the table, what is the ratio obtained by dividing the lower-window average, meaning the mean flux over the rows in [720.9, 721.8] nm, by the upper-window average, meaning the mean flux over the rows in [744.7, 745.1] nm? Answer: 0.90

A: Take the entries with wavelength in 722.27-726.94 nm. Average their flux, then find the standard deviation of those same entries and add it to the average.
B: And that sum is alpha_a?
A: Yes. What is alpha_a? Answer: 12.2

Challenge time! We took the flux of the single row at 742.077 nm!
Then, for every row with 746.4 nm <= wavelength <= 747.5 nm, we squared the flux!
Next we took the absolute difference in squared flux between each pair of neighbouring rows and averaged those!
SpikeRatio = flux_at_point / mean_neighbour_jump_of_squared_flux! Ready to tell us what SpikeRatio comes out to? 0.5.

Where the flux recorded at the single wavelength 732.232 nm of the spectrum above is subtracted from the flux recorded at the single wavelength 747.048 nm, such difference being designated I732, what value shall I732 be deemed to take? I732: 1.1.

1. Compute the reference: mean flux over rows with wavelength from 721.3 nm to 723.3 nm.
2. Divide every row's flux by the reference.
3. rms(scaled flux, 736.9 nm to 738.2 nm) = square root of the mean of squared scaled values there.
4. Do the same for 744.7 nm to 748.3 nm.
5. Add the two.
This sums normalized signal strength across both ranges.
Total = 2.18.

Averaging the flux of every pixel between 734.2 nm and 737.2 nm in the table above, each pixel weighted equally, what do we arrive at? 12.4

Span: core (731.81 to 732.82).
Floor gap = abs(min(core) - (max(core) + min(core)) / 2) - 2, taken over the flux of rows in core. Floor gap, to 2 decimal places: -1.40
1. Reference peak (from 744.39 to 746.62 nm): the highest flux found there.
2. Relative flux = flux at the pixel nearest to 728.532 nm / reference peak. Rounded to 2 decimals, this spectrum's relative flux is 0.84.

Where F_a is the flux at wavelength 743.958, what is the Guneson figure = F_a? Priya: 12.4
